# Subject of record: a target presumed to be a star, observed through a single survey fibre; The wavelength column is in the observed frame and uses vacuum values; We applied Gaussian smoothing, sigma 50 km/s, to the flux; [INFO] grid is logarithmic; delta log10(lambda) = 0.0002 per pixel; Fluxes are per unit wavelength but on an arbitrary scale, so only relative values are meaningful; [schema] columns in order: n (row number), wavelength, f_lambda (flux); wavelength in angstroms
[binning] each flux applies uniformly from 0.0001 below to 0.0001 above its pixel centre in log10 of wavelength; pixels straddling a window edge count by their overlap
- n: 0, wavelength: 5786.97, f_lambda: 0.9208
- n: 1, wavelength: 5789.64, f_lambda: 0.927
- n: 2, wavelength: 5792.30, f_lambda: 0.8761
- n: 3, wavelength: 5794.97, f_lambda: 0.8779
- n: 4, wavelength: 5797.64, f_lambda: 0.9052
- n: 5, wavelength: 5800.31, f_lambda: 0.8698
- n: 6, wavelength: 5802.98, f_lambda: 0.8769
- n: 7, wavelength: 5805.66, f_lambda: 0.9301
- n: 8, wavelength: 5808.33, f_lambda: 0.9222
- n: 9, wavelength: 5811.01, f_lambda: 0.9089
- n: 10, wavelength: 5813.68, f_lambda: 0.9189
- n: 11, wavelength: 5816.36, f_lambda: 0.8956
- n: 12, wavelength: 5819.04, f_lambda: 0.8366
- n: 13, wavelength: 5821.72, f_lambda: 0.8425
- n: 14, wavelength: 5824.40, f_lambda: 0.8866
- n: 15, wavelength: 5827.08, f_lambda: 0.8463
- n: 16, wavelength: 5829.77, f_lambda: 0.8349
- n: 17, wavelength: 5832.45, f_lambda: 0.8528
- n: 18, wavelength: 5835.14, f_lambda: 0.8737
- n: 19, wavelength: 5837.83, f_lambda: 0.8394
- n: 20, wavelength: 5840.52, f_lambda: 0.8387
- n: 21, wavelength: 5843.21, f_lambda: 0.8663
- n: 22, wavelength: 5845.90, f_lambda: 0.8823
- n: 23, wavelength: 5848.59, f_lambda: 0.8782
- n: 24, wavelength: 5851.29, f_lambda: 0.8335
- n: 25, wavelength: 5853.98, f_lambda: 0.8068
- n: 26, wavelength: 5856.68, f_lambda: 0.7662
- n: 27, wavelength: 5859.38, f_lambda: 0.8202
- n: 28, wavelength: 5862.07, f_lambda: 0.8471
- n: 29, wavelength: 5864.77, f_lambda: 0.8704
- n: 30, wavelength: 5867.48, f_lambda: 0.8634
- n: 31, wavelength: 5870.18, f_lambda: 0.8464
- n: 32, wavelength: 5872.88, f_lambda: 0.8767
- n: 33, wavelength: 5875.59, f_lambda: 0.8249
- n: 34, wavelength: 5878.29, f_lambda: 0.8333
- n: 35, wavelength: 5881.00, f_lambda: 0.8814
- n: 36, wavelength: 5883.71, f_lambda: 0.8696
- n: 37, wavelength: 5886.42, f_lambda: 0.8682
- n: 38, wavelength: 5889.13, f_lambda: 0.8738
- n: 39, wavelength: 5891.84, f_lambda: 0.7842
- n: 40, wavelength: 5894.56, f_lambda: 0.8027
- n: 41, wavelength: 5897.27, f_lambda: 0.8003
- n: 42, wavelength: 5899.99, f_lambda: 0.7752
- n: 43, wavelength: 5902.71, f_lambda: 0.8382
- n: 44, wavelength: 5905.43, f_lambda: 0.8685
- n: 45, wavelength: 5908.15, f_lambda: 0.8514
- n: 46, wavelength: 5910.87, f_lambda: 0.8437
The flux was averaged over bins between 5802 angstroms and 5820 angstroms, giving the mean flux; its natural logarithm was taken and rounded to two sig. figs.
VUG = -0.11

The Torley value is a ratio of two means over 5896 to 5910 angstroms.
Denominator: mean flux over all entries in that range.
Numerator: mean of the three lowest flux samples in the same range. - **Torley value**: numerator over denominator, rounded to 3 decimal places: 0.973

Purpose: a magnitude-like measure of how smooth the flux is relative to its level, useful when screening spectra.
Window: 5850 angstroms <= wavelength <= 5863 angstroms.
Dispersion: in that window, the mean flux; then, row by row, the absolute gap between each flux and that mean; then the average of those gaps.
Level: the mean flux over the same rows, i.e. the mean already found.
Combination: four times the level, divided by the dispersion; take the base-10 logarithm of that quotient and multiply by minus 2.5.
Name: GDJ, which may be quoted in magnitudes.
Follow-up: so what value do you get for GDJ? -5.4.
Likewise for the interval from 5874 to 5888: -5.5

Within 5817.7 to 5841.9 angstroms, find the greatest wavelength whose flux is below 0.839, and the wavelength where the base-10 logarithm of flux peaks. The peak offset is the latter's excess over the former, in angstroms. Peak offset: -16.1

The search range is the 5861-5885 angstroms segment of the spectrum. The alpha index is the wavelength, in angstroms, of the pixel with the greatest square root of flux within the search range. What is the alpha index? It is 5881.00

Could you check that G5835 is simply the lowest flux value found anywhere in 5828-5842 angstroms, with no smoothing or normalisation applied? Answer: 0.8349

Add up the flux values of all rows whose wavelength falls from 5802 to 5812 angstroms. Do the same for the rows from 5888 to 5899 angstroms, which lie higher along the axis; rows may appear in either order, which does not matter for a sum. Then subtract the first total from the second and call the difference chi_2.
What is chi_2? -0.38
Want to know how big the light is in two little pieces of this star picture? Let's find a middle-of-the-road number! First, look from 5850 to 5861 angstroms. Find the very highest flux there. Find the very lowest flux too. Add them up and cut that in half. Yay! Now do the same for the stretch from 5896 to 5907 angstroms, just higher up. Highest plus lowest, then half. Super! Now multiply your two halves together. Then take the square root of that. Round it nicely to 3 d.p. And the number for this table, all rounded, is 0.811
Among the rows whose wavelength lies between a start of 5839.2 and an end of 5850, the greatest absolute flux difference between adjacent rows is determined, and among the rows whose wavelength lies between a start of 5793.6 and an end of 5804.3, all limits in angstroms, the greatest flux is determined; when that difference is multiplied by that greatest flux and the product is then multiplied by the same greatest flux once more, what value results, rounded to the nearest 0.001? 0.023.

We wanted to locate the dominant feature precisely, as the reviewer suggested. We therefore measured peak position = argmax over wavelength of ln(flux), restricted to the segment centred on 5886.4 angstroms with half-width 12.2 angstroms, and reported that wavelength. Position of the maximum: 5881.00 angstroms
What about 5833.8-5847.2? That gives 5845.90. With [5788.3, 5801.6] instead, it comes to 5789.64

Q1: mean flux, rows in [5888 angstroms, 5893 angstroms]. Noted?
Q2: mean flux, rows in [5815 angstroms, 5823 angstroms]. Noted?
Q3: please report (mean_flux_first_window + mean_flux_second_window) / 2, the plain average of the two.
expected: 0.844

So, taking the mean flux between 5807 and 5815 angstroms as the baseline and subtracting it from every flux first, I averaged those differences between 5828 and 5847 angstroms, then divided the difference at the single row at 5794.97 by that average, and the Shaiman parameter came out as 0.63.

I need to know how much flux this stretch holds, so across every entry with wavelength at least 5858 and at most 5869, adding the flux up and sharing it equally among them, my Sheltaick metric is 0.850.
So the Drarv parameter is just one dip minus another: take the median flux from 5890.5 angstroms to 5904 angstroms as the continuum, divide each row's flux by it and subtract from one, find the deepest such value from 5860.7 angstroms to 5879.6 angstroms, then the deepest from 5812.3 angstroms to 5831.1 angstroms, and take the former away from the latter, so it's -0.01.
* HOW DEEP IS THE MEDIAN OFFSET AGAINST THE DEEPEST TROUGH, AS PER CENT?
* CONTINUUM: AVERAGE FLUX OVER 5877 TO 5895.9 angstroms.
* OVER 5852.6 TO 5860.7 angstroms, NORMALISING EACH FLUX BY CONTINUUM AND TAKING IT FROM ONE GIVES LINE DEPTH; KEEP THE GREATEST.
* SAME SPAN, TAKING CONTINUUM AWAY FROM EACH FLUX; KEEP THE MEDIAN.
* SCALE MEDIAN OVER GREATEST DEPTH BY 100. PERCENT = -41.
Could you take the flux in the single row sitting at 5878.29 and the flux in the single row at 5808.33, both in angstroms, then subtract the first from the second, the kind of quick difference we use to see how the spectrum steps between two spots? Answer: 0.09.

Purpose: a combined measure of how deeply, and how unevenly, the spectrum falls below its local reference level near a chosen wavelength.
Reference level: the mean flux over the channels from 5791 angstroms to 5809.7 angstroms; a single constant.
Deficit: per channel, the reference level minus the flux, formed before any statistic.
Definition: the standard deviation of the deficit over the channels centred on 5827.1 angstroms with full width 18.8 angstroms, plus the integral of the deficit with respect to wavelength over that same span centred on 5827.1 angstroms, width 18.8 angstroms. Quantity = 0.78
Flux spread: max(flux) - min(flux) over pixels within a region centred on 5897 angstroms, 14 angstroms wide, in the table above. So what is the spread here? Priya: 0.063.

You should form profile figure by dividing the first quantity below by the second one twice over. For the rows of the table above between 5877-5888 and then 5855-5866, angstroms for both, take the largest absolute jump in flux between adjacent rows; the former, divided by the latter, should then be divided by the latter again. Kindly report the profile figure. 16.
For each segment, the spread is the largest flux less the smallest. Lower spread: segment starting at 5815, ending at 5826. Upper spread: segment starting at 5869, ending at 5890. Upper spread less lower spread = 0.00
